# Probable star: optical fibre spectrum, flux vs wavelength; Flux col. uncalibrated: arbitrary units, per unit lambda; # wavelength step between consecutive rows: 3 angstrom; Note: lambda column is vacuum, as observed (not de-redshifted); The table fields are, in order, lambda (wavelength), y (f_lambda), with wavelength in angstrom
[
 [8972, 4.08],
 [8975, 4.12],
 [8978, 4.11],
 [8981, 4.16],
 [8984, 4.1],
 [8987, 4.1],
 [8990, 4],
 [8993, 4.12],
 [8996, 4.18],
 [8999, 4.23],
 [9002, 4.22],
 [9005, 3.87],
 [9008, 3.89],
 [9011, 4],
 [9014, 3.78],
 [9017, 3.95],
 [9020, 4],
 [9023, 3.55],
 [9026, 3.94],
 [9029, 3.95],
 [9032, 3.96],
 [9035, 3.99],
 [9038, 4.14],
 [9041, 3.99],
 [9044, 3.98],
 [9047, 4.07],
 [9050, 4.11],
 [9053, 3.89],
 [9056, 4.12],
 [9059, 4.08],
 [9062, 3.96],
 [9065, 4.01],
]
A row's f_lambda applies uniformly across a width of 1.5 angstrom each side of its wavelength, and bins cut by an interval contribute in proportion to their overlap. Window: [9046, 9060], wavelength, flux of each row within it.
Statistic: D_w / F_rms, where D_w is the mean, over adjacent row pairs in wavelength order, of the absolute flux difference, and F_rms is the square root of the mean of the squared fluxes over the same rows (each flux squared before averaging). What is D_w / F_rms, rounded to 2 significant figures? 0.033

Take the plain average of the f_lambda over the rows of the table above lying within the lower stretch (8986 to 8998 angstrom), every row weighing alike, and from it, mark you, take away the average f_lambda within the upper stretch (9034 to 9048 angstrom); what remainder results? 0.07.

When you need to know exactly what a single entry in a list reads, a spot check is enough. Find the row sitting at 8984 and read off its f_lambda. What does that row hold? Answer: 4.1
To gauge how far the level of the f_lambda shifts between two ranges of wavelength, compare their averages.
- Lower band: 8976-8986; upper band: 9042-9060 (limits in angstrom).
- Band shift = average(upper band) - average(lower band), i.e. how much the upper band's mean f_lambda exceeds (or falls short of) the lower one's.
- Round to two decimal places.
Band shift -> -0.08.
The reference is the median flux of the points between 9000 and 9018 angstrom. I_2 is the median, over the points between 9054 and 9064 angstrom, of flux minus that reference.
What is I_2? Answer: 0.16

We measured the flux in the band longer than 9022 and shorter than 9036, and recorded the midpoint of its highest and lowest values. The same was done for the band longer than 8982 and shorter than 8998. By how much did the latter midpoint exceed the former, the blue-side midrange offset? 0.32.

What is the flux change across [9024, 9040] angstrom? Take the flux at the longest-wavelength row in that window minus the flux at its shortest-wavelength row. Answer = 0.20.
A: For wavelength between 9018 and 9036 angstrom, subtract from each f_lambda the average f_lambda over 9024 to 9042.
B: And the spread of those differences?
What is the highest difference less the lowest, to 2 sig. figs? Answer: 0.45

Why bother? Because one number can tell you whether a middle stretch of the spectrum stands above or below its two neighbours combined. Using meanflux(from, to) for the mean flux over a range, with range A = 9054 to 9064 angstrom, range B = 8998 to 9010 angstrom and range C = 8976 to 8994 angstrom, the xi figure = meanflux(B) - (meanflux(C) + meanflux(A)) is -4.10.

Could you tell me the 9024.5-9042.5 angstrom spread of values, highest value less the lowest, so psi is 0.20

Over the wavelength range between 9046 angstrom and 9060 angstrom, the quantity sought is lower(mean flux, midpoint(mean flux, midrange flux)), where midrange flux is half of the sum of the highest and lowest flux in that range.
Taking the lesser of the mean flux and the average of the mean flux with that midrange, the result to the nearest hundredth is 4.03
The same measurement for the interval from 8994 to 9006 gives 4.09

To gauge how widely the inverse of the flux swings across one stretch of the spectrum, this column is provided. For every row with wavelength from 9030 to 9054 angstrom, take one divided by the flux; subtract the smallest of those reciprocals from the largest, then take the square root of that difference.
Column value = 0.12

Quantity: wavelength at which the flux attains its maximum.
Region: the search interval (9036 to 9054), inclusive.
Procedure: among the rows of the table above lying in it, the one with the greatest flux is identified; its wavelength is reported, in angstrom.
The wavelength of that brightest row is 9038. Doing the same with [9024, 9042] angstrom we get 9038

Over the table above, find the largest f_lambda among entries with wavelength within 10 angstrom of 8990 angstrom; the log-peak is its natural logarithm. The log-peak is 1.44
